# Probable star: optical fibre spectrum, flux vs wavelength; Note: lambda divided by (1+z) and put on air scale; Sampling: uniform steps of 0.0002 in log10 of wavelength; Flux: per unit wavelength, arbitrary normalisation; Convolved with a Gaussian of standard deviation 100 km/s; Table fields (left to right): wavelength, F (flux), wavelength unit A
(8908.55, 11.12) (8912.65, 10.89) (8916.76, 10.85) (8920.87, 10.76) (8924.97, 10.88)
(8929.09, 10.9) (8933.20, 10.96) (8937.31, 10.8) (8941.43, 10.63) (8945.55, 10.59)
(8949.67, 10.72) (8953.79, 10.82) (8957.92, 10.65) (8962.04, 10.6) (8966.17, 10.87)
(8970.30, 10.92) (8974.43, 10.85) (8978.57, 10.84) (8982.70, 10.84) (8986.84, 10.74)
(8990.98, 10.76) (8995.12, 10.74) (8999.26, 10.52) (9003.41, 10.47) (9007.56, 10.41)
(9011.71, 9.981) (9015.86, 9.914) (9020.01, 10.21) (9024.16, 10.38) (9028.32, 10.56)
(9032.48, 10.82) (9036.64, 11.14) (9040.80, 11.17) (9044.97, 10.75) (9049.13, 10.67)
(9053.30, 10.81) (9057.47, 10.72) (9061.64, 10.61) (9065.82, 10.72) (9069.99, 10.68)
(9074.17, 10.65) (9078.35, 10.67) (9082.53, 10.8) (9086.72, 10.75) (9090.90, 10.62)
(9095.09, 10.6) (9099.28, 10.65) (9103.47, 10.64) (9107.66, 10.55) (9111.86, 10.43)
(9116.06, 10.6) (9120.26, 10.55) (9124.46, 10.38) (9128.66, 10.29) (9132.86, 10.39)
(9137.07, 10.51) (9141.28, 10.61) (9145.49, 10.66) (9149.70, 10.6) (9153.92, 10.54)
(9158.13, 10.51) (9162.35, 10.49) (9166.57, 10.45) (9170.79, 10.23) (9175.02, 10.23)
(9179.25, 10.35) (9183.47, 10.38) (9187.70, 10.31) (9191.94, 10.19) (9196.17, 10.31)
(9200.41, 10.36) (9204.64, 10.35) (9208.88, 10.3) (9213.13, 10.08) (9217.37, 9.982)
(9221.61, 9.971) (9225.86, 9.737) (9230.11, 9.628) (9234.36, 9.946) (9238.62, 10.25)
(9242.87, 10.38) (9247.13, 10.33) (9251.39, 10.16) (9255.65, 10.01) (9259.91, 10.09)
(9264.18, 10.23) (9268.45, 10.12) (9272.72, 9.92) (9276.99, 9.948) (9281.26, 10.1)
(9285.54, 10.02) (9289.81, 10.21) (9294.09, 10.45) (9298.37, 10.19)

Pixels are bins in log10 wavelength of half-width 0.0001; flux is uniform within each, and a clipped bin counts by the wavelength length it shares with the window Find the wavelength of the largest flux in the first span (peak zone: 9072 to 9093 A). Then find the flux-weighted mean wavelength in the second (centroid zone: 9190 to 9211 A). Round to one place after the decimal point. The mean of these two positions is 9141.5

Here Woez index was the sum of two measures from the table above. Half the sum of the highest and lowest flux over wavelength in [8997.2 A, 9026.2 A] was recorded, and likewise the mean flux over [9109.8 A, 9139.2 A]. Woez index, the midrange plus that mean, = 20.7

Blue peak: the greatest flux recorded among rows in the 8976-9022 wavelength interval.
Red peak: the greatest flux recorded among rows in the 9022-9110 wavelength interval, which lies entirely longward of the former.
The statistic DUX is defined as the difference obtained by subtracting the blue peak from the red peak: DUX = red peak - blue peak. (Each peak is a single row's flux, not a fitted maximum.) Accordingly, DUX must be 0.3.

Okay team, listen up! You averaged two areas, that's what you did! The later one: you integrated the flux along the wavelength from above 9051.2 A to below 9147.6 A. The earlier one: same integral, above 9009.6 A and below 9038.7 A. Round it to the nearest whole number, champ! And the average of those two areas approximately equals 663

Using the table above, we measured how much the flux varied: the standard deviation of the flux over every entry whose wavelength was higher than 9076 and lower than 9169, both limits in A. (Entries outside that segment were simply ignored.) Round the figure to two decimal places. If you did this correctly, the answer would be 0.12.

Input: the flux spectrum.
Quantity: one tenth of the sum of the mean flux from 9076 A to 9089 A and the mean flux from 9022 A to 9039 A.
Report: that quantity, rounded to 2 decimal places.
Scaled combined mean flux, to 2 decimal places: 2.15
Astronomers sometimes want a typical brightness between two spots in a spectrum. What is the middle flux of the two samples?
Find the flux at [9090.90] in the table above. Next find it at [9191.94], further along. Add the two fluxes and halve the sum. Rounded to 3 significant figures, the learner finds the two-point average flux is 10.4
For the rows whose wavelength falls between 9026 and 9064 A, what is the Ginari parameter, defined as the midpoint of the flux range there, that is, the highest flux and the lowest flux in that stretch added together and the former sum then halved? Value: 10.9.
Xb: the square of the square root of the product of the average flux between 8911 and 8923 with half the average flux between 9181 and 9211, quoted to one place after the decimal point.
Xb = 55.9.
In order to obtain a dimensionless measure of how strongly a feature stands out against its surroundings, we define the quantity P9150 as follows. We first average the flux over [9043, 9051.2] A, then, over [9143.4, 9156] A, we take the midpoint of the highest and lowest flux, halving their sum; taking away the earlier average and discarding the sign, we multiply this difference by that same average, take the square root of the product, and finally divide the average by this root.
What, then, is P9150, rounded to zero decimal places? 10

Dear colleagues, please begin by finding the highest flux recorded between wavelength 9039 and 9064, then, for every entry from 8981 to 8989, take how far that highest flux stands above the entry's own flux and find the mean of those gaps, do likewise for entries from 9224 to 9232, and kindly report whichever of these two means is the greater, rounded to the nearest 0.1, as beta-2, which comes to 1.5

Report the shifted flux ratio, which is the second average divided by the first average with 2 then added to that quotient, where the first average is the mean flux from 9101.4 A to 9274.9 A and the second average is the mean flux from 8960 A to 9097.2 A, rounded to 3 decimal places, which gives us 3.036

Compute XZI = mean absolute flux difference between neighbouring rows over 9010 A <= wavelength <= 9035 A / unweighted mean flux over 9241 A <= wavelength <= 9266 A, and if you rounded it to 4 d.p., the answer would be 0.0191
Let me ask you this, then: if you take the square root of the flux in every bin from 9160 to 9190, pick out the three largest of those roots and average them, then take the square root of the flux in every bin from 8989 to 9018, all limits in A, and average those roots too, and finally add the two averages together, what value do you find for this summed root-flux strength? 6.46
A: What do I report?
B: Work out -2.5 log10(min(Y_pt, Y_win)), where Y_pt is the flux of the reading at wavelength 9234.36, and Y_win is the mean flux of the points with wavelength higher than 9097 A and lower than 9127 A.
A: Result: -2.49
